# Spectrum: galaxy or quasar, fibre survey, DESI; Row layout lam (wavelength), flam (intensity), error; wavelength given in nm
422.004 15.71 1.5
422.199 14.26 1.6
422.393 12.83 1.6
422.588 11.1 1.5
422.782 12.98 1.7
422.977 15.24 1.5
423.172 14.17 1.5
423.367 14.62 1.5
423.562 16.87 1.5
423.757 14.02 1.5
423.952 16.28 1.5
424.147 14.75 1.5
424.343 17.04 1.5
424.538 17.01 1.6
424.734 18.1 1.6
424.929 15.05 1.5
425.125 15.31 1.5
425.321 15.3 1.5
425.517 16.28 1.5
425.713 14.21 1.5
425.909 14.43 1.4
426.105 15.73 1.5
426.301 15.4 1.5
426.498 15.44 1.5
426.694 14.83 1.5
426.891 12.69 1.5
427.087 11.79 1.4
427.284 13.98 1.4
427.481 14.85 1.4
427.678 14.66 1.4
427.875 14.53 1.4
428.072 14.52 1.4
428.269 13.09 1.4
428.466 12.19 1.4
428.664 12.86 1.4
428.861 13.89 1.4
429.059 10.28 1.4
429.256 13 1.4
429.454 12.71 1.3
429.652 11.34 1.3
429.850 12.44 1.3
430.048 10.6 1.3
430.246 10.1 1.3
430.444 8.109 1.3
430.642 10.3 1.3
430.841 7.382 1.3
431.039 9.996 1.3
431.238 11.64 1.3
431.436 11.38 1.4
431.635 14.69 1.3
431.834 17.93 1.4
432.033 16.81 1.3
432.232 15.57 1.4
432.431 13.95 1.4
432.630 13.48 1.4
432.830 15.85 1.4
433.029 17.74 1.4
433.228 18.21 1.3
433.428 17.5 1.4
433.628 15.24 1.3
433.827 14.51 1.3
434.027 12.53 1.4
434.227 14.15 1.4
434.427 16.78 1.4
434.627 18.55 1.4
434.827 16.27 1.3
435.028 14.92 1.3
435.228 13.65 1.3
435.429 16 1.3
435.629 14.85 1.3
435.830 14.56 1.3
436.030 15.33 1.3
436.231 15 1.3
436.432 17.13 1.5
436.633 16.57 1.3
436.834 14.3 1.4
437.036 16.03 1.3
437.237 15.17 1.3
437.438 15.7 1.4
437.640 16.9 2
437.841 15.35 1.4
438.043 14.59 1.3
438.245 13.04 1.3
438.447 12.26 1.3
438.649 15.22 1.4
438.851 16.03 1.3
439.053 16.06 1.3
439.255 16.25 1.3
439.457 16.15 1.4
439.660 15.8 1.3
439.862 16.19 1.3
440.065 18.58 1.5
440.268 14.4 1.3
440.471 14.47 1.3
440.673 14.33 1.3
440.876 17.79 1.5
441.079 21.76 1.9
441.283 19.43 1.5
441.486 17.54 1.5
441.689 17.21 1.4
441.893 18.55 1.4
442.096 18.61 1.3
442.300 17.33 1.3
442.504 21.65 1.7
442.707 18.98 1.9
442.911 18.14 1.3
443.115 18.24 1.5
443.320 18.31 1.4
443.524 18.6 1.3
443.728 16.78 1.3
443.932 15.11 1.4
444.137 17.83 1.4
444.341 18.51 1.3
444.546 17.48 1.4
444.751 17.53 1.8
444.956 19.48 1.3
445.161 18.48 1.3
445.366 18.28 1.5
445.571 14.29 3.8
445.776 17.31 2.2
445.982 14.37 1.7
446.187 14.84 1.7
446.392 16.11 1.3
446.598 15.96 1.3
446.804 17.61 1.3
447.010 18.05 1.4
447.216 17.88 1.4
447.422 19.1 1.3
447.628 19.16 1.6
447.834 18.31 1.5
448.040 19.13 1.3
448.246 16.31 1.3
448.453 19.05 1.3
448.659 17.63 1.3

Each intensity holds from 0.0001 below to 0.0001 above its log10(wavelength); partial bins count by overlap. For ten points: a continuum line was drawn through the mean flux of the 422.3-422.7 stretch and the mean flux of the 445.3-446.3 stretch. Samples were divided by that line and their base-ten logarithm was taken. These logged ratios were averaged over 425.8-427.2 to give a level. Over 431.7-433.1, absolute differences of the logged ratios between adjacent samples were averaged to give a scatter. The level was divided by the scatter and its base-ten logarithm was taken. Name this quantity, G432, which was 0.1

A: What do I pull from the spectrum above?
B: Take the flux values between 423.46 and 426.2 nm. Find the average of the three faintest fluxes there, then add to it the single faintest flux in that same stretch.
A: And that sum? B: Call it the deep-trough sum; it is 28.2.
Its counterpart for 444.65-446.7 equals 28.8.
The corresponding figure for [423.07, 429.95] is 21.4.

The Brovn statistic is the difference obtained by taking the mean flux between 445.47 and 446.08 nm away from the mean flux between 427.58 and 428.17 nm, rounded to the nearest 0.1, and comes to -0.8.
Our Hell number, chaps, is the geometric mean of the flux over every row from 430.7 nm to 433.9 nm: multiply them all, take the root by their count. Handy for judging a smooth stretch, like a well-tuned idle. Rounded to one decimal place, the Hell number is 14.1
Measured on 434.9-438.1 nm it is 15.4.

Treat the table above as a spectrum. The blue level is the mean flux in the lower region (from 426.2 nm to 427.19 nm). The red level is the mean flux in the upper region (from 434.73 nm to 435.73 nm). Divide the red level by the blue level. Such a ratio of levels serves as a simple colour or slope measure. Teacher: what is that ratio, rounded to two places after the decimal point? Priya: 1.08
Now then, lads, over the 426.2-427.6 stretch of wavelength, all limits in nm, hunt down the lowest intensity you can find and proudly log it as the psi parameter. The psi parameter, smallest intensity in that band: 11.79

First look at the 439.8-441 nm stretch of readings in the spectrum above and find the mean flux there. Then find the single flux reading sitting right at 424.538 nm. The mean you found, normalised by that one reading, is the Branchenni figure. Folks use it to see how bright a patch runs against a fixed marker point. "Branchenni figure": 0.94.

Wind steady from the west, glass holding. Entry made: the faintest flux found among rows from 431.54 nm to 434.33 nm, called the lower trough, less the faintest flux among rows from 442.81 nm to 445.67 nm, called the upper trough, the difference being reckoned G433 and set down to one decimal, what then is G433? -1.8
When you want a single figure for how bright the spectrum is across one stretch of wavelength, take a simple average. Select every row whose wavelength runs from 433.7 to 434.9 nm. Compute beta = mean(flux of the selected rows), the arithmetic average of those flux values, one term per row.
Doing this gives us 15.5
